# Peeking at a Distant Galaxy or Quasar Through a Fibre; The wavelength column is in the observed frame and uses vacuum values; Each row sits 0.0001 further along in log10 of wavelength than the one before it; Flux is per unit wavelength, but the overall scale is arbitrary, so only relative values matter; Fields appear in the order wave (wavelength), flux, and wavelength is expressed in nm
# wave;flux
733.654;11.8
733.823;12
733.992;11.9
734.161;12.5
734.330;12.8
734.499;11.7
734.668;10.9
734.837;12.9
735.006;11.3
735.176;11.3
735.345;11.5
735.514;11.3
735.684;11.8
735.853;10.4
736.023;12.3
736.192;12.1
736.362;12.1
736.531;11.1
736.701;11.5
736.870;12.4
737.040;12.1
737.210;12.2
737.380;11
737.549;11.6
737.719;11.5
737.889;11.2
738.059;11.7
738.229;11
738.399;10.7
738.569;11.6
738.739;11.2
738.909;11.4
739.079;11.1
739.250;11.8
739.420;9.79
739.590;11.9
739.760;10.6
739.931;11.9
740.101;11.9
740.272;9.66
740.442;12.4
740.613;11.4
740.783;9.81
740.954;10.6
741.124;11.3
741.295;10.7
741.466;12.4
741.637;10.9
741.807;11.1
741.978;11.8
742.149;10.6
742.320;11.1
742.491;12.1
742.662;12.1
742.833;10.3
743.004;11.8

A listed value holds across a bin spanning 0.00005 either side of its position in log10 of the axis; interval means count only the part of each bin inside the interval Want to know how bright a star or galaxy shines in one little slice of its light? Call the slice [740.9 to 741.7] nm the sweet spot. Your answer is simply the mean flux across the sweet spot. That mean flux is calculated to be 11.2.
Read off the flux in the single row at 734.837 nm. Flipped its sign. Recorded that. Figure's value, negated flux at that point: -12.9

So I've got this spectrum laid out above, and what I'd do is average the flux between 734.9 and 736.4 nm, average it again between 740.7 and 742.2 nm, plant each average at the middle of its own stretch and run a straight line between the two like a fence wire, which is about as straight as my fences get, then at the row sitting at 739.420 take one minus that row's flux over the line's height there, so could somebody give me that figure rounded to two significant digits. 0.13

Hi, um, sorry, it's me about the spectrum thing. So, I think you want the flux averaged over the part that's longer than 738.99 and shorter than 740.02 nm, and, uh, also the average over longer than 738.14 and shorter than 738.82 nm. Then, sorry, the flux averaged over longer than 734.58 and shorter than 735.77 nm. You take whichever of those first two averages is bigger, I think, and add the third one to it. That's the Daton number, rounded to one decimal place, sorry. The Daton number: 22.8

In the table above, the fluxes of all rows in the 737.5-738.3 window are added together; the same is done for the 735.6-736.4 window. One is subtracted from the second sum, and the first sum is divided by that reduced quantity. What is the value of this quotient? 0.99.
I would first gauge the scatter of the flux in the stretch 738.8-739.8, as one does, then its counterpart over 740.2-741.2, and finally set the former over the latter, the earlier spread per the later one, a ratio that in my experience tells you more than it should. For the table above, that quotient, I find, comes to 0.76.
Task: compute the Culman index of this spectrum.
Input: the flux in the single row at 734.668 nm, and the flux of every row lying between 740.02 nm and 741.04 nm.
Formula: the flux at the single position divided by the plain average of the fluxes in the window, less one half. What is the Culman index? 0.49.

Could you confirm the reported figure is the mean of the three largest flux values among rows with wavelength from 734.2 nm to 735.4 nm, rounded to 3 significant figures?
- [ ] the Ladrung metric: 12.5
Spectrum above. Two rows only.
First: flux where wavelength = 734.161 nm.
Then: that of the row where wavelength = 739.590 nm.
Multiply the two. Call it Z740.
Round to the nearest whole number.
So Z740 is 149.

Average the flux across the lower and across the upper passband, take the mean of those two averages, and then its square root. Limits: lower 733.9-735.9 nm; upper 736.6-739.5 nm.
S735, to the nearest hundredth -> 3.40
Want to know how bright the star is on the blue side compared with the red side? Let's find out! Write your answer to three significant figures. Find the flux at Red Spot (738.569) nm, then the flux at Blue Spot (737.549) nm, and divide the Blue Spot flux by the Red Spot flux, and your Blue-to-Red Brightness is 1.00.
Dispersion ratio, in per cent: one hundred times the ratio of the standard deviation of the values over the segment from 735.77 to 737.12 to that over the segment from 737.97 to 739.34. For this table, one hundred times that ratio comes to 184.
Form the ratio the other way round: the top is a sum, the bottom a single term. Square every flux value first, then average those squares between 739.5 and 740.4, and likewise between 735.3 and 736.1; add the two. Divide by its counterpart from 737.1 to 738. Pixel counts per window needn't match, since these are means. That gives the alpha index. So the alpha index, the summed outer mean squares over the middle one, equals 1.95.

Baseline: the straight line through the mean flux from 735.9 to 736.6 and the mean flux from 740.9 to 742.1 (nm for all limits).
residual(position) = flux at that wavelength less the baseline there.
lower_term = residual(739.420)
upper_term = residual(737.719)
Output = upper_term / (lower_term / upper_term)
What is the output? 0.0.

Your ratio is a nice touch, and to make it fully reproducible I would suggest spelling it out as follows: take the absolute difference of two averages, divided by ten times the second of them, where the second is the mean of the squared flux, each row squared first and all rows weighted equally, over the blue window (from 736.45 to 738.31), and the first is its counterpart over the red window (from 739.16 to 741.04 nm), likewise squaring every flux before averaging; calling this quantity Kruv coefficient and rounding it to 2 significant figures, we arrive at 0.0080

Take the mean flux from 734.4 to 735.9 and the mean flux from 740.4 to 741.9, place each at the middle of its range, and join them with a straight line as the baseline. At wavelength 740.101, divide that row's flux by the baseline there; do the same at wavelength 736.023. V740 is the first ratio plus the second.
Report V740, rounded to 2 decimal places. 2.14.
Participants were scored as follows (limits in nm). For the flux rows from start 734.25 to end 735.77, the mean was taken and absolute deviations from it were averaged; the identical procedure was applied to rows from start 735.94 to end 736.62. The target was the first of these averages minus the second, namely 0.12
